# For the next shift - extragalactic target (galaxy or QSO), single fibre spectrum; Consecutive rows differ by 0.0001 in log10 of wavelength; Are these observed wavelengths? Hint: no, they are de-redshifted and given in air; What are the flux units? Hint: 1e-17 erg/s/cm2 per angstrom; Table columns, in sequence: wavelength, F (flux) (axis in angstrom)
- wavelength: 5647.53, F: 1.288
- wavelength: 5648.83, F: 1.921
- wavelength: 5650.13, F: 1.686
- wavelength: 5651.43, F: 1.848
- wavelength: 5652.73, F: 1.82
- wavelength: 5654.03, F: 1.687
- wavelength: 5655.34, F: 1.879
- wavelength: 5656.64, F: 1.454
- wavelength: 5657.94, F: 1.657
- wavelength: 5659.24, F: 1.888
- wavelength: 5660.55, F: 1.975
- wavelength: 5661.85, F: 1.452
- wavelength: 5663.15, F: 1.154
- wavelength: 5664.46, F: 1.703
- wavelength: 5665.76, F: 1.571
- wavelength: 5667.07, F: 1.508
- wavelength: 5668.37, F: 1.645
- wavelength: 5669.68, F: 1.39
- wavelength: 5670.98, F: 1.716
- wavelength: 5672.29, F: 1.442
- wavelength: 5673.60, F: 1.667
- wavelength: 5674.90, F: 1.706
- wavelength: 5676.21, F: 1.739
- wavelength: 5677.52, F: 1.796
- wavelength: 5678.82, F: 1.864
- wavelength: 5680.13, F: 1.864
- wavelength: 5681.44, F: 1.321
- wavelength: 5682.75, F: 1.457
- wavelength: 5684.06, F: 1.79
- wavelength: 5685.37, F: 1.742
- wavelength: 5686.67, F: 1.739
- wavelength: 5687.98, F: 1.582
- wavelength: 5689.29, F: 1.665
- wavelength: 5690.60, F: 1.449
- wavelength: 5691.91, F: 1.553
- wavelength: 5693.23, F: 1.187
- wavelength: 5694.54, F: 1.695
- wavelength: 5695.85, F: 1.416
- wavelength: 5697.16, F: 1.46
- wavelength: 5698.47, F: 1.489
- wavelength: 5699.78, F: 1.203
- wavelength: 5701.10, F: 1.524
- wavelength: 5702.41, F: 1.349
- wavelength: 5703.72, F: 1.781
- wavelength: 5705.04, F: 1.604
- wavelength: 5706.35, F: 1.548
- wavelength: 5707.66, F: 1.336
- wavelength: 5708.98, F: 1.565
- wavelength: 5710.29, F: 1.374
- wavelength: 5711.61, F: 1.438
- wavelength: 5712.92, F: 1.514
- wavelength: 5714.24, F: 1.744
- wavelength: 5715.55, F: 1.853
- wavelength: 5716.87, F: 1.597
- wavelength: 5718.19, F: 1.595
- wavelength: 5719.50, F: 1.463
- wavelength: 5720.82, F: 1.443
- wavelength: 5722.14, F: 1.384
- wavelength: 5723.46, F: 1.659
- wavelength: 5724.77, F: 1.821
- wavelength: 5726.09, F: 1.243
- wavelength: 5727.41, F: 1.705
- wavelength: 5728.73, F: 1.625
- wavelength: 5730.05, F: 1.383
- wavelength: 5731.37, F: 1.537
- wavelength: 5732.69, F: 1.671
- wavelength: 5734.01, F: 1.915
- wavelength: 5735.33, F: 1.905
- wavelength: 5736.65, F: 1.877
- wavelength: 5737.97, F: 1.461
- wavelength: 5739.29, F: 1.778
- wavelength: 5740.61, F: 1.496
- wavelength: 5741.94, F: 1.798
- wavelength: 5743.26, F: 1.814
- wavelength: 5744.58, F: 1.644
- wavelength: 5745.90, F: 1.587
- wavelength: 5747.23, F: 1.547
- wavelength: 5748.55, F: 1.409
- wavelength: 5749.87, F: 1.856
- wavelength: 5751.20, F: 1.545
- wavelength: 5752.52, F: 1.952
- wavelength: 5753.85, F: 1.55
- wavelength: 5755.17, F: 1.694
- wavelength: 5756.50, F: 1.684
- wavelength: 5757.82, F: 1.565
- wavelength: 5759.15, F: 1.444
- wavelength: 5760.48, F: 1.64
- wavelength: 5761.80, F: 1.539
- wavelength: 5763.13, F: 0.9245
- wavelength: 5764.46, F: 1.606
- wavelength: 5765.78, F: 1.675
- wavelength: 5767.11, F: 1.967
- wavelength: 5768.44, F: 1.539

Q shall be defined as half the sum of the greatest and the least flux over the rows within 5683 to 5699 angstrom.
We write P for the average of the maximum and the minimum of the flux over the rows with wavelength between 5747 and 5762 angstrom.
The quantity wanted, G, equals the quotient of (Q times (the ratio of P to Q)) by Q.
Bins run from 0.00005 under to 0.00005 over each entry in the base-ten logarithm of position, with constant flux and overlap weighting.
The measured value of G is 1.13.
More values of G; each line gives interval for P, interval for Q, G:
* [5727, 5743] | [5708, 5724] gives 1.02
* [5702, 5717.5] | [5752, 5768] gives 1.10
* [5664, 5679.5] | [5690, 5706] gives 1.10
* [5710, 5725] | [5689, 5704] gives 1.09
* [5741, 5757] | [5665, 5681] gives 1.03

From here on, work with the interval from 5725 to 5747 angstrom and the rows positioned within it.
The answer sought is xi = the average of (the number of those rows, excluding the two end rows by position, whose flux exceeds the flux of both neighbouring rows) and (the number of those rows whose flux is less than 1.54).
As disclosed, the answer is 4.5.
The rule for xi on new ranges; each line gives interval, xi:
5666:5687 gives 4.0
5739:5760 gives 3.5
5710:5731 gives 5.5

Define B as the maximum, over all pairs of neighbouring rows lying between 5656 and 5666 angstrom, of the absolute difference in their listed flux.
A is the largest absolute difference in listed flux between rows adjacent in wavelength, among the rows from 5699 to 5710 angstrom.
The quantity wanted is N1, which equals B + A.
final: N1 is 1.0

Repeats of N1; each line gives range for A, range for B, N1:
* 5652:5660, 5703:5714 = 0.7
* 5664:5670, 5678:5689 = 0.8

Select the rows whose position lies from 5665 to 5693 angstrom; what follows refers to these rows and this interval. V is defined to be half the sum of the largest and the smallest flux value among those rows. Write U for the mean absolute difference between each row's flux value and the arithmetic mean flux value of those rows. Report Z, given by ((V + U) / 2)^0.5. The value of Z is 0.929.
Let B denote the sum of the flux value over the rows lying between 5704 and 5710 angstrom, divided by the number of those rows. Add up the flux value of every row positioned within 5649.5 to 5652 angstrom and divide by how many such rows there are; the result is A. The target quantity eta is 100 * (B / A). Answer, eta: 86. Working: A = 1.77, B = 1.51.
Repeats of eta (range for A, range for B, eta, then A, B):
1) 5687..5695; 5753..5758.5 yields 107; 1.52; 1.62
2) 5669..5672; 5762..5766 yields 90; 1.55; 1.40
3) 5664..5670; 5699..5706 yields 95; 1.56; 1.49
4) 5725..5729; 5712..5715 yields 107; 1.52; 1.63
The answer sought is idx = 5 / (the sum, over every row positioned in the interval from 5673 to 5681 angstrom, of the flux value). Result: 0.47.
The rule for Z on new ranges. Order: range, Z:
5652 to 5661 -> 0.964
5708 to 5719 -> 0.929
